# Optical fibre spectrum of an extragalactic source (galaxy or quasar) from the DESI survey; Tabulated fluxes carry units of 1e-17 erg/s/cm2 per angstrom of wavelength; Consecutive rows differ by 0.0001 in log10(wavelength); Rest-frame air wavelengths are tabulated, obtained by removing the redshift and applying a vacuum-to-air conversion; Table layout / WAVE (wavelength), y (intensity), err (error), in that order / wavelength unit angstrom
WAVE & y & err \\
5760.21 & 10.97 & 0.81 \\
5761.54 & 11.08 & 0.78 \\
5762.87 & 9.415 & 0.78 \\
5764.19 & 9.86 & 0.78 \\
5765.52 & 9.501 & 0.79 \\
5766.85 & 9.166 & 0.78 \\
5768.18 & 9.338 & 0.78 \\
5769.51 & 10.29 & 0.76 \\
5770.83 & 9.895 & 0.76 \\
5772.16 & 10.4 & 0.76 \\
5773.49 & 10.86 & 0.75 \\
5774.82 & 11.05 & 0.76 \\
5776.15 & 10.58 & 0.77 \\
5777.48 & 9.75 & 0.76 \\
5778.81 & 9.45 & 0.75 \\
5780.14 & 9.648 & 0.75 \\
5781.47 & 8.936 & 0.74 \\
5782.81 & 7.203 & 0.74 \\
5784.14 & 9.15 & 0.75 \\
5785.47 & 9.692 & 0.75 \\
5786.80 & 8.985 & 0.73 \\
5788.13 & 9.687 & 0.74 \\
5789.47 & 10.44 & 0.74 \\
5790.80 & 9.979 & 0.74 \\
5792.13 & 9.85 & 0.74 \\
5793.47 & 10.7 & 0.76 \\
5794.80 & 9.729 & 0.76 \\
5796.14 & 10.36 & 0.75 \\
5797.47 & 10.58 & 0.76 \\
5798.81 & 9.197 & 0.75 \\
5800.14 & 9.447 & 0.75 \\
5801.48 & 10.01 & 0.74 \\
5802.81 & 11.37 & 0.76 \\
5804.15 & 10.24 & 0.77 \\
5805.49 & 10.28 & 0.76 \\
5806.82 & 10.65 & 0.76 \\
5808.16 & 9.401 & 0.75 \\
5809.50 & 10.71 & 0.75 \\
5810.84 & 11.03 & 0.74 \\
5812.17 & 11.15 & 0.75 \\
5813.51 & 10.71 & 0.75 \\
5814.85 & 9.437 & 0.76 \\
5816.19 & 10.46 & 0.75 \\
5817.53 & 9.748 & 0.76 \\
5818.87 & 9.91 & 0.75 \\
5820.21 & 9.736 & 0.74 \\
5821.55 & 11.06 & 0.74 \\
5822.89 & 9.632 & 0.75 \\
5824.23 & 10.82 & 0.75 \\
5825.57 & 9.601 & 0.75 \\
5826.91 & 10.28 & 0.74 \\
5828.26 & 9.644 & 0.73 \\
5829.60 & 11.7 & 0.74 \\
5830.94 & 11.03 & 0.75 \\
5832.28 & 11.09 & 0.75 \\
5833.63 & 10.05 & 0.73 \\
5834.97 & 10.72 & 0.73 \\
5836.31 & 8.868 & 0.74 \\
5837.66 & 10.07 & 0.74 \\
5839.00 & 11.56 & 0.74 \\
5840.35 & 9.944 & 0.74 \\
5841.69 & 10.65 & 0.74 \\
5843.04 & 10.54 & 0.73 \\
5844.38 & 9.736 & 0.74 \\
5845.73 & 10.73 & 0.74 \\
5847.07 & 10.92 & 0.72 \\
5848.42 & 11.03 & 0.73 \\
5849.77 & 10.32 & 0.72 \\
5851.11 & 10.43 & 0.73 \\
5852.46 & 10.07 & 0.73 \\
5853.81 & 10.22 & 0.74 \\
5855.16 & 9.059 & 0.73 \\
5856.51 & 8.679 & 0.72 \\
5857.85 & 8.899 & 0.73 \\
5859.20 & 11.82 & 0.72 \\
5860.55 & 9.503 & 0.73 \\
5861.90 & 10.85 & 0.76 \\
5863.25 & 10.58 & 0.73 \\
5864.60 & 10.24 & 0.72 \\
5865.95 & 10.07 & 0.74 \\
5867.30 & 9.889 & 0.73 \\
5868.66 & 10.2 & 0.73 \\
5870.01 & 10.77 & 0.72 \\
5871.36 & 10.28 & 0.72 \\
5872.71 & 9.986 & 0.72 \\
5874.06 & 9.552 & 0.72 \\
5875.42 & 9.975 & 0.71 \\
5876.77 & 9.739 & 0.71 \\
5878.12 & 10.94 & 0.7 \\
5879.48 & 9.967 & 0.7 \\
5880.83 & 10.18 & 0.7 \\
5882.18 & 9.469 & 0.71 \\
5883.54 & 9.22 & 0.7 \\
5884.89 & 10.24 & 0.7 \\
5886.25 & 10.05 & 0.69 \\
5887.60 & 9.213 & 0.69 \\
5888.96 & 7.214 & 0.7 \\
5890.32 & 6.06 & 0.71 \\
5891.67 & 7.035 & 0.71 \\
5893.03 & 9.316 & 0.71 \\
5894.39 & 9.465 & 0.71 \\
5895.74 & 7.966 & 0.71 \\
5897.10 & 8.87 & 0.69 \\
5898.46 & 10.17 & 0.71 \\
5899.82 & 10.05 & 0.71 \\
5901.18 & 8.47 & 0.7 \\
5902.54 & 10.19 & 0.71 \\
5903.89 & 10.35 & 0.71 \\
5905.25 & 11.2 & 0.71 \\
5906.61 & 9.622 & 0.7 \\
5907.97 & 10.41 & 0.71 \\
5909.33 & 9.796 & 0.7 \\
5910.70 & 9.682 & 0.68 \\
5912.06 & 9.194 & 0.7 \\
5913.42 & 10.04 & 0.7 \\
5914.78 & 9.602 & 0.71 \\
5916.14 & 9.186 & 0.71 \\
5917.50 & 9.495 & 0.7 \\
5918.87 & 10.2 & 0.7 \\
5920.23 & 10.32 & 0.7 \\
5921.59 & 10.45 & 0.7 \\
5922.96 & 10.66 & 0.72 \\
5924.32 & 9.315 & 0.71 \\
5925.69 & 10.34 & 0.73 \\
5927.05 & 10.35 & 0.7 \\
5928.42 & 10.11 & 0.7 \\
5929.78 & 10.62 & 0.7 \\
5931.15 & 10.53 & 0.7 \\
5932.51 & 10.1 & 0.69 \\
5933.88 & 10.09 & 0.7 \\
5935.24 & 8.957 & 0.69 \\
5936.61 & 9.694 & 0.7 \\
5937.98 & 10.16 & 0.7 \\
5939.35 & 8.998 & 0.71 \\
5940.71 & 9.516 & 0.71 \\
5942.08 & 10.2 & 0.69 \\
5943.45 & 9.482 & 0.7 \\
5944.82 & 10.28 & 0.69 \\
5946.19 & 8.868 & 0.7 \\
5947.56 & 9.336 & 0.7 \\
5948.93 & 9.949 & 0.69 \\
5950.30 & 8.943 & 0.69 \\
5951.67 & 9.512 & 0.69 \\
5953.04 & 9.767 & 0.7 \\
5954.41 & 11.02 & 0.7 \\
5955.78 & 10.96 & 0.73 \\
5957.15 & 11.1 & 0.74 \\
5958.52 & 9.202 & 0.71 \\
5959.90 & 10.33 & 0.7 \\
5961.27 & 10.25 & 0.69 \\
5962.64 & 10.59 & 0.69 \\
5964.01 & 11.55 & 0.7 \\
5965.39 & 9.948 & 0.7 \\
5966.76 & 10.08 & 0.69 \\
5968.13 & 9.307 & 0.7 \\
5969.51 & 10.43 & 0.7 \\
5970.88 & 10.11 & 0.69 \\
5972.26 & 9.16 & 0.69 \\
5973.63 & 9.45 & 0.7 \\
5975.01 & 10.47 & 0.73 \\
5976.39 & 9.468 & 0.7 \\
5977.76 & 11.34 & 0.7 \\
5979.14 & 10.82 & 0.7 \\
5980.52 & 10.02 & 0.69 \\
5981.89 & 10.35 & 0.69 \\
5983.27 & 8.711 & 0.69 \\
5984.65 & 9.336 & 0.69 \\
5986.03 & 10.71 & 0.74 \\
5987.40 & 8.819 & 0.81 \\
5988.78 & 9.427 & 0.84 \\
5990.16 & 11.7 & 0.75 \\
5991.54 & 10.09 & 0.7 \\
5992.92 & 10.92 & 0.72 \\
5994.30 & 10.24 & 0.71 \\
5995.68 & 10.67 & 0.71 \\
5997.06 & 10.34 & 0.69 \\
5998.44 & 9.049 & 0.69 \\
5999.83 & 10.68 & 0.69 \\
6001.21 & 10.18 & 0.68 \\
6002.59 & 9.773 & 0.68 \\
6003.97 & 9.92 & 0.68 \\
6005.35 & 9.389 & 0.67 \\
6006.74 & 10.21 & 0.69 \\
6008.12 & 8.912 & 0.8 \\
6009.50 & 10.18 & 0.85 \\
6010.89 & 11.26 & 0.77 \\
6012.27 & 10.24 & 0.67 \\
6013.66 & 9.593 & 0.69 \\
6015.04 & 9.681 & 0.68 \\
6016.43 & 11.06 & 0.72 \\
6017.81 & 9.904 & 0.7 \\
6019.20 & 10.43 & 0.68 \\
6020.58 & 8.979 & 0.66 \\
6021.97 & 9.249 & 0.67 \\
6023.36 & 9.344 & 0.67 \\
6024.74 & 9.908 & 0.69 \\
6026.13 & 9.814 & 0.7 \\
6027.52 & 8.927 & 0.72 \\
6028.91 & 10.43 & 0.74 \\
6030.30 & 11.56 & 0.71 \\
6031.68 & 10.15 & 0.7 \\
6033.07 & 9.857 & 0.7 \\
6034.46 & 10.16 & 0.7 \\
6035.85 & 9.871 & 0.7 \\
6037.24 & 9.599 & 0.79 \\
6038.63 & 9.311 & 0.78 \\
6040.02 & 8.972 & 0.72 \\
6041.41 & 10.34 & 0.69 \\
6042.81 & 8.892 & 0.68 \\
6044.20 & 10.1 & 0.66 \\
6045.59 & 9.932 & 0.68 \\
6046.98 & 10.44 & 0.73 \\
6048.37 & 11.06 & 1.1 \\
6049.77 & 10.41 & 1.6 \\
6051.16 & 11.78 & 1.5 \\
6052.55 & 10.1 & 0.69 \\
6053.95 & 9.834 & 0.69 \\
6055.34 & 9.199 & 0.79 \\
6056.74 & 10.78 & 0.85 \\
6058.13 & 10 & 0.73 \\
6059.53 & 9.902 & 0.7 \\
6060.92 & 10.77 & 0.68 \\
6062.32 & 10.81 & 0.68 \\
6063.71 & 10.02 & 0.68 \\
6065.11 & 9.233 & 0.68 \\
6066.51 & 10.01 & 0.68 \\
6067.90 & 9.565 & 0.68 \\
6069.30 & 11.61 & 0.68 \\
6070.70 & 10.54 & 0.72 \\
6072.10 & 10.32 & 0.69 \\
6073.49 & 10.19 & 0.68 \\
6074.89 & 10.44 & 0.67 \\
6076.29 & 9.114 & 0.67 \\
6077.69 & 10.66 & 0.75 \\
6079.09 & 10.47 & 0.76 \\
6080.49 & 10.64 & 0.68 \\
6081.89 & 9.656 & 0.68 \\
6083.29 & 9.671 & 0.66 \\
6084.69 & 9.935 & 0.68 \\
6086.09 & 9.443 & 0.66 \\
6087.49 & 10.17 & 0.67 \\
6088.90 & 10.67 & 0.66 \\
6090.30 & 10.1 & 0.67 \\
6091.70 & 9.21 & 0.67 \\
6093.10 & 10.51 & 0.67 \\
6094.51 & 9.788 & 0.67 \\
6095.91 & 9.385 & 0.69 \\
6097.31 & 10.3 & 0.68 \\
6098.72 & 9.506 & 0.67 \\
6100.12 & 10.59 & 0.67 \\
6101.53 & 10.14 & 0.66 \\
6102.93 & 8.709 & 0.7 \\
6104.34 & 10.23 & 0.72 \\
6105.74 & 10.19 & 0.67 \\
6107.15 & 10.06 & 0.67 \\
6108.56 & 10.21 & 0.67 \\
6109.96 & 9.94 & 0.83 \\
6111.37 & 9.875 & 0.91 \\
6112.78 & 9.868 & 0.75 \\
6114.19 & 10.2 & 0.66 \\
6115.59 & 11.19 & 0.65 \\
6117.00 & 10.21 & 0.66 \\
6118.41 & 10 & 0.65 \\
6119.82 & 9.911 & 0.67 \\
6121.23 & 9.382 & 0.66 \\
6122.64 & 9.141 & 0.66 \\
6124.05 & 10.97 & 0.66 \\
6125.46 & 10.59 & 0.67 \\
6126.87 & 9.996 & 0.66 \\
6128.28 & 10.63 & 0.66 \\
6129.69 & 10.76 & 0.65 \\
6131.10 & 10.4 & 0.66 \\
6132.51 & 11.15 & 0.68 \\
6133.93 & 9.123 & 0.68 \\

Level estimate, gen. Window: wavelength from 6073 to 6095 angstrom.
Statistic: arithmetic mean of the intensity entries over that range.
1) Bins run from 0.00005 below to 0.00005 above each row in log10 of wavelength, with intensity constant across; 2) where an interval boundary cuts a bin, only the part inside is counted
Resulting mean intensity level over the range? 10.04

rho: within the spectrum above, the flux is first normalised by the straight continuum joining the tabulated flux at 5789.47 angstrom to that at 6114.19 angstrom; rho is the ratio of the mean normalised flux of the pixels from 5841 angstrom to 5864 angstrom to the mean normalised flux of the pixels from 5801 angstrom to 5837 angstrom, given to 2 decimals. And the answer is 0.99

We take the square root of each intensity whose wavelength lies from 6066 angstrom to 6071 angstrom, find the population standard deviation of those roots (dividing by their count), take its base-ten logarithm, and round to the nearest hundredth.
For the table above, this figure -0.93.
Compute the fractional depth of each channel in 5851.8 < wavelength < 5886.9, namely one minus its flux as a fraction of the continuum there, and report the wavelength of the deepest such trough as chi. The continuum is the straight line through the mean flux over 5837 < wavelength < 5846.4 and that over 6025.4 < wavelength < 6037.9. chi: 5856.51 angstrom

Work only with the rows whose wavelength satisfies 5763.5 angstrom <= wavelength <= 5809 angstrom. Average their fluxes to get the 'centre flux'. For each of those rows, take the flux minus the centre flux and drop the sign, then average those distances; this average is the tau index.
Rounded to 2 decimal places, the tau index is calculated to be 0.57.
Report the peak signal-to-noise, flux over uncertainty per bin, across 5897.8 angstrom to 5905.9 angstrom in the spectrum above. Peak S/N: 15.8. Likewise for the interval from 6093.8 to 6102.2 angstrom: 15.8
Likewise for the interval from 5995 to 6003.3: 15.5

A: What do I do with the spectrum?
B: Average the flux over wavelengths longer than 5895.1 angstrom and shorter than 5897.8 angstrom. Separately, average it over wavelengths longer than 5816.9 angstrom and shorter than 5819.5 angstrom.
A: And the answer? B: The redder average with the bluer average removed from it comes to -1.4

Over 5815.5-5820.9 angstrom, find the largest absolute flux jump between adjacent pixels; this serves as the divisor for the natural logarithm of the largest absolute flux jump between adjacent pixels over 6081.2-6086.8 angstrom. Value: -1.0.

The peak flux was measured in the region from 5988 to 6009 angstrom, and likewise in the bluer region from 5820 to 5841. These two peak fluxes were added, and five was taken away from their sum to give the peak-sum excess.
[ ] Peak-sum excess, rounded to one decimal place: 18.4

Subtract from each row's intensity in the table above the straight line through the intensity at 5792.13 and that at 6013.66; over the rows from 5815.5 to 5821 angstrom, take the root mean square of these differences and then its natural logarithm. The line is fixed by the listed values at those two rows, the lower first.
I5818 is -1.1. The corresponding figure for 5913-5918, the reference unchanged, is -1.1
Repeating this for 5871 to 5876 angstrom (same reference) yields -1.1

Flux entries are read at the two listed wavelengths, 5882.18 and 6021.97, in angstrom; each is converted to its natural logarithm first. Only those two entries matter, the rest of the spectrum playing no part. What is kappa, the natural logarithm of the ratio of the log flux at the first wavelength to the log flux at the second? 0.01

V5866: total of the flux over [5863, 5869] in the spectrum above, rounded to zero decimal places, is 51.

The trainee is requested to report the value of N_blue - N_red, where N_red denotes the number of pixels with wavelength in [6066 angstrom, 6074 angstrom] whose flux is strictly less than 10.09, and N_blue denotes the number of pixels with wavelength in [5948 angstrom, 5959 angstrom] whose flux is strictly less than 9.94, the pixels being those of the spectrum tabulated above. 2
